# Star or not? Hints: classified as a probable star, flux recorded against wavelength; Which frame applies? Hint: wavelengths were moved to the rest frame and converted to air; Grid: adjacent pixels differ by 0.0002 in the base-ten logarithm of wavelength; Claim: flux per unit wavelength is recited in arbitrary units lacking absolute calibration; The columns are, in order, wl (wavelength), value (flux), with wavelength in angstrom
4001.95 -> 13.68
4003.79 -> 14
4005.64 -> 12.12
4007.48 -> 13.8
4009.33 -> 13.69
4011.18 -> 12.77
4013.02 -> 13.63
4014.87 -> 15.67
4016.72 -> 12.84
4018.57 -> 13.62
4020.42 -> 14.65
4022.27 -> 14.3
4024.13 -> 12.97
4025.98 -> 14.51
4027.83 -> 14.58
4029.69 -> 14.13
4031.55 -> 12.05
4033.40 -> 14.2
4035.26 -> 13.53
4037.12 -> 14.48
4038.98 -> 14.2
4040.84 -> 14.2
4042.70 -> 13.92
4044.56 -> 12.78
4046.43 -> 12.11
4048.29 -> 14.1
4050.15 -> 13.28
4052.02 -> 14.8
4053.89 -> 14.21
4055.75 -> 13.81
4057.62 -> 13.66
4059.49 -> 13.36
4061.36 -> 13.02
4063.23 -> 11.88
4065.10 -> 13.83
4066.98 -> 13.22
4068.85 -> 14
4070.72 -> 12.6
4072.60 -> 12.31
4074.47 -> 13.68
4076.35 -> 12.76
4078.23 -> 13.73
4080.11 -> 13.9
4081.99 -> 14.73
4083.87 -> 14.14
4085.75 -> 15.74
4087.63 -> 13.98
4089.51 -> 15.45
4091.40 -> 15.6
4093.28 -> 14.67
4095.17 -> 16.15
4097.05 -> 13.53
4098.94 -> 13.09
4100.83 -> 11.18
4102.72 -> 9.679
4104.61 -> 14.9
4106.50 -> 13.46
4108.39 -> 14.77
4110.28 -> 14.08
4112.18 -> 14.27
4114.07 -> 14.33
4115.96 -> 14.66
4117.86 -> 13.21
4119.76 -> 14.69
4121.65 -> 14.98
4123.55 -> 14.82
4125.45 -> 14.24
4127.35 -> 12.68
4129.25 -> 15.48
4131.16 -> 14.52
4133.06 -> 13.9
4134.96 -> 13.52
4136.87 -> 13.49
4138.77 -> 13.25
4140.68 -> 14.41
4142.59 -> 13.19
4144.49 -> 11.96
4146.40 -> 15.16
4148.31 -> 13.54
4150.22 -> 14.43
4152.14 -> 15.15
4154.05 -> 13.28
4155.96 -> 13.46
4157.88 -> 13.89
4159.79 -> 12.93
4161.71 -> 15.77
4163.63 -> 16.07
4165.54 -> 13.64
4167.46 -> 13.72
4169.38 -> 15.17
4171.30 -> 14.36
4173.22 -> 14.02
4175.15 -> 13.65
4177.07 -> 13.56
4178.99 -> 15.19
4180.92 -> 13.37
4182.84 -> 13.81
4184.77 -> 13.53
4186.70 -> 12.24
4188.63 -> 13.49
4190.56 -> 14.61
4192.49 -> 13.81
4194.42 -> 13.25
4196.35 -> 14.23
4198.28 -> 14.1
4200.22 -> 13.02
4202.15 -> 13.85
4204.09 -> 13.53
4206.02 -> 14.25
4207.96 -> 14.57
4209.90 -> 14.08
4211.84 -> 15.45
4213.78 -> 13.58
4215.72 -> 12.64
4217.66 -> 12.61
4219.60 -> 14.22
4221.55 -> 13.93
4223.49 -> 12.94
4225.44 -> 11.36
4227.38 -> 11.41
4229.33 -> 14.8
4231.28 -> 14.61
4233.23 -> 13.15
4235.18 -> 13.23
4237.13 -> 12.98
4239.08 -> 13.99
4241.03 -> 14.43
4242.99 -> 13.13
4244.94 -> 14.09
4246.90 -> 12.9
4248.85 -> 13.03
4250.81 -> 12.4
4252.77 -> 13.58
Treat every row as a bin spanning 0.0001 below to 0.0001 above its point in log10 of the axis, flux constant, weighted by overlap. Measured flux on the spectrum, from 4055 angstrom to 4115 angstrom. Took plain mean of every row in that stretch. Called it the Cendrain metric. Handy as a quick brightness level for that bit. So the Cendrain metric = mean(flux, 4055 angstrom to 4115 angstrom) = 13.7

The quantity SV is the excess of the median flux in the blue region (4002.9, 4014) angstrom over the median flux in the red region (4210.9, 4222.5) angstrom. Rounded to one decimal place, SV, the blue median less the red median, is -0.1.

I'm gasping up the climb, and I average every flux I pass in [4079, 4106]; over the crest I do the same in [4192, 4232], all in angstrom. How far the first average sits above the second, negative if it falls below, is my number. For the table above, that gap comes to 0.42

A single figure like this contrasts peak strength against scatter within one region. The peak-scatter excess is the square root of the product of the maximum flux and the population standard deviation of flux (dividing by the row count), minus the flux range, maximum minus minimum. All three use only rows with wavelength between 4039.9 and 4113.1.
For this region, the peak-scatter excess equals -2.0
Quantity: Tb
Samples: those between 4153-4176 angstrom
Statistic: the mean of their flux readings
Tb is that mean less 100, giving -85.8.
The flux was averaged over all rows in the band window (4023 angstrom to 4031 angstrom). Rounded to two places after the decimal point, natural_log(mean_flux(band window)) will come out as 2.64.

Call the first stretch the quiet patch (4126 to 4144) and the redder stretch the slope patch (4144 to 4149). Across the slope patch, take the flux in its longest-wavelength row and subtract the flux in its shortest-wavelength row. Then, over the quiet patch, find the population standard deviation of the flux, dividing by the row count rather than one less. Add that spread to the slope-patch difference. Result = 2.4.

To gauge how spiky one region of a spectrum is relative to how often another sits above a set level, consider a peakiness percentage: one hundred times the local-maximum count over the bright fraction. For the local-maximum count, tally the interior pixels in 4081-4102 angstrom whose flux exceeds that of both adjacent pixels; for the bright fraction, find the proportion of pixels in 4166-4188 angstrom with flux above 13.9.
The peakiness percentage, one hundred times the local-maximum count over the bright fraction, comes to 825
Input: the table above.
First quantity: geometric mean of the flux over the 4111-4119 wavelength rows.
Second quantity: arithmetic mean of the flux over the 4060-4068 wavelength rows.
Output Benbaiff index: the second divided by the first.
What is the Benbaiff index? 0.92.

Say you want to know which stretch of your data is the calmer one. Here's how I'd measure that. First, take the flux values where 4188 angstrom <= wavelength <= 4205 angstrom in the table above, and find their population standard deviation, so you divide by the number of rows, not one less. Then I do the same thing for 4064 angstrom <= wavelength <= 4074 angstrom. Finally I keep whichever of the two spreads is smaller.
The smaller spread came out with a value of 0.47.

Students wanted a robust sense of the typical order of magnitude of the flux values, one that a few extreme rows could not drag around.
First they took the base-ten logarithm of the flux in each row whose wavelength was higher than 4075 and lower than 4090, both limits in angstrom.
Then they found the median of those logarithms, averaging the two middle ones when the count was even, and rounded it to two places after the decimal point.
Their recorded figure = 1.15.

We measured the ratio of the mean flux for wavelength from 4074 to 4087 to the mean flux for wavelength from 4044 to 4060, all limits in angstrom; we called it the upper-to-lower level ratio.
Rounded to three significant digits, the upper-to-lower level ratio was 1.04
